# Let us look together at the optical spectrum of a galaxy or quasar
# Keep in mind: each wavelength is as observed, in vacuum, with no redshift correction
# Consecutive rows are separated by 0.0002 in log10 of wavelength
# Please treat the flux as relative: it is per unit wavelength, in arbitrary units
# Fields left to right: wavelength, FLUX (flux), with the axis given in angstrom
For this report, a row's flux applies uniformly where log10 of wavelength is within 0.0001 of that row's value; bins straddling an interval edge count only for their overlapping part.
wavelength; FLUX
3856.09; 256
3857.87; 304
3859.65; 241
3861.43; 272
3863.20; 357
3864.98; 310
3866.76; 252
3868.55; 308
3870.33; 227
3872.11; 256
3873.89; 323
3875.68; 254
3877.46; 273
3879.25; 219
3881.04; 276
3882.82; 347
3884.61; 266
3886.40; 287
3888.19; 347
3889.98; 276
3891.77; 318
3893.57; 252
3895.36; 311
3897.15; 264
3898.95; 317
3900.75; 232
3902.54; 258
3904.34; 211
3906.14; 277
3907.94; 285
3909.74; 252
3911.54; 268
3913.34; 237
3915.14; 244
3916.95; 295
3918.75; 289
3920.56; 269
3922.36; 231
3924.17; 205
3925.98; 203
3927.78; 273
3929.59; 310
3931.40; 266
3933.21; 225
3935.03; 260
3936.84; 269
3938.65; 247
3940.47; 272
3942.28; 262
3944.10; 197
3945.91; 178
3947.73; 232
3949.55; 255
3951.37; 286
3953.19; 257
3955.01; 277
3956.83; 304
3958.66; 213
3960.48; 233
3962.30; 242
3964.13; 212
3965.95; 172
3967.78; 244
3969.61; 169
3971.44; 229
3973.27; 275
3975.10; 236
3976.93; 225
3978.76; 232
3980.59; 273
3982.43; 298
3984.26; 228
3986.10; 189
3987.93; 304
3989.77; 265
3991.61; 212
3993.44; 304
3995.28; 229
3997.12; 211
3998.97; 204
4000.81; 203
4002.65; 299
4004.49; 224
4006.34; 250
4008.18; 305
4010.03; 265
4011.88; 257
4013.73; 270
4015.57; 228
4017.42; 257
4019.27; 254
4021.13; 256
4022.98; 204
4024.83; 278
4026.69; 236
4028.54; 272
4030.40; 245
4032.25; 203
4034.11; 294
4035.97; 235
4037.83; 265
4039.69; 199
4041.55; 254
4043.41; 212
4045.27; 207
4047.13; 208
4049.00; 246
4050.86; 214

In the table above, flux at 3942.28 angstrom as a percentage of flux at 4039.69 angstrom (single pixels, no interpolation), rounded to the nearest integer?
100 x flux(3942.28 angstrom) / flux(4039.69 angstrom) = 132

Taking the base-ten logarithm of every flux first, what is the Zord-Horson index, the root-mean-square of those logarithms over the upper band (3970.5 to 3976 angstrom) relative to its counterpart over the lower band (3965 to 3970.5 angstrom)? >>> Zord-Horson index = 1.05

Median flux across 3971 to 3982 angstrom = 234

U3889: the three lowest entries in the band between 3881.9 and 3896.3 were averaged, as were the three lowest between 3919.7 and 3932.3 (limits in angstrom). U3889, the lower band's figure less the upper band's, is 52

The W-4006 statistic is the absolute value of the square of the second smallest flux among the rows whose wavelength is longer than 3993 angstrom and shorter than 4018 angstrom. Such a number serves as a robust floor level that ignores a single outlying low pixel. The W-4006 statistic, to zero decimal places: 41616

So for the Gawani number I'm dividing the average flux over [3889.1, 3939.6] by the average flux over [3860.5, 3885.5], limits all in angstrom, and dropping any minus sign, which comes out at 0.93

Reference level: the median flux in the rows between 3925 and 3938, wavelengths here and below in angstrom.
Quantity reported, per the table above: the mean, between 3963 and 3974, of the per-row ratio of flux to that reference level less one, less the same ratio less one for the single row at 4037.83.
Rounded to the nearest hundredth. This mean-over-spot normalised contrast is -0.18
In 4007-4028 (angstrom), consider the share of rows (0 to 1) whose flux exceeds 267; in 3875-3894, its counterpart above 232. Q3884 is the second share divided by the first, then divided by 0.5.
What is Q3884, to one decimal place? 6.7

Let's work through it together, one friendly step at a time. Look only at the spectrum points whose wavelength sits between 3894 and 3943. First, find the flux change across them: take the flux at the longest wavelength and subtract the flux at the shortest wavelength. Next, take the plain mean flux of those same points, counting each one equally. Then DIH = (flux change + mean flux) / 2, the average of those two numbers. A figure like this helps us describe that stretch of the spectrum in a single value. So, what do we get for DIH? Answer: 106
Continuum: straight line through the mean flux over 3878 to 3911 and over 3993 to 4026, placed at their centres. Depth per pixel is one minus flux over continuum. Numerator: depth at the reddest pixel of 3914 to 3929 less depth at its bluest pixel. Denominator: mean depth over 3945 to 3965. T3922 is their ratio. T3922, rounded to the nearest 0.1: -1.7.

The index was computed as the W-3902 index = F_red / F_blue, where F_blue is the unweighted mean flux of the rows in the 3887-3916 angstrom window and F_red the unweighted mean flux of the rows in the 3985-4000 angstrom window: 0.88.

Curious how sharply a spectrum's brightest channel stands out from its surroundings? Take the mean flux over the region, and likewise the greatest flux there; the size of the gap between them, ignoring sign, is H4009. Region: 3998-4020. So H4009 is 54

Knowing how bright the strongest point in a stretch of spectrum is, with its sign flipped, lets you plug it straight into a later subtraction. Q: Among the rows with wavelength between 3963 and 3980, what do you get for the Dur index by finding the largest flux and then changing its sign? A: -275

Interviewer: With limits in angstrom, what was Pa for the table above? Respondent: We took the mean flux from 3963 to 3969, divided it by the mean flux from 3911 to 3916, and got 0.84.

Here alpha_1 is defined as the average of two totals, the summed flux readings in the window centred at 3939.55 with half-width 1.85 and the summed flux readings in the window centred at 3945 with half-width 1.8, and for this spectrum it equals 447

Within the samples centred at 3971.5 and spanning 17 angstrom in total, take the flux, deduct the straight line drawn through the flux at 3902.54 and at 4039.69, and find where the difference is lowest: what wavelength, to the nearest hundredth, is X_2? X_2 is 3969.61 angstrom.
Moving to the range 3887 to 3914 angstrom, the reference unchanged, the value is 3904.34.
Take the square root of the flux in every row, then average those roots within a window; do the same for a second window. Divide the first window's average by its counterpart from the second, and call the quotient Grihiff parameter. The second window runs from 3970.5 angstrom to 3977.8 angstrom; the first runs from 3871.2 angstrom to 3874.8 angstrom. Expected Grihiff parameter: 1.09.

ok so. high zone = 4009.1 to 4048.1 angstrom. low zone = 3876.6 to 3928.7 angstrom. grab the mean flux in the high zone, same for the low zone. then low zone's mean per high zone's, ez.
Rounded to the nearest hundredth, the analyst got 1.11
